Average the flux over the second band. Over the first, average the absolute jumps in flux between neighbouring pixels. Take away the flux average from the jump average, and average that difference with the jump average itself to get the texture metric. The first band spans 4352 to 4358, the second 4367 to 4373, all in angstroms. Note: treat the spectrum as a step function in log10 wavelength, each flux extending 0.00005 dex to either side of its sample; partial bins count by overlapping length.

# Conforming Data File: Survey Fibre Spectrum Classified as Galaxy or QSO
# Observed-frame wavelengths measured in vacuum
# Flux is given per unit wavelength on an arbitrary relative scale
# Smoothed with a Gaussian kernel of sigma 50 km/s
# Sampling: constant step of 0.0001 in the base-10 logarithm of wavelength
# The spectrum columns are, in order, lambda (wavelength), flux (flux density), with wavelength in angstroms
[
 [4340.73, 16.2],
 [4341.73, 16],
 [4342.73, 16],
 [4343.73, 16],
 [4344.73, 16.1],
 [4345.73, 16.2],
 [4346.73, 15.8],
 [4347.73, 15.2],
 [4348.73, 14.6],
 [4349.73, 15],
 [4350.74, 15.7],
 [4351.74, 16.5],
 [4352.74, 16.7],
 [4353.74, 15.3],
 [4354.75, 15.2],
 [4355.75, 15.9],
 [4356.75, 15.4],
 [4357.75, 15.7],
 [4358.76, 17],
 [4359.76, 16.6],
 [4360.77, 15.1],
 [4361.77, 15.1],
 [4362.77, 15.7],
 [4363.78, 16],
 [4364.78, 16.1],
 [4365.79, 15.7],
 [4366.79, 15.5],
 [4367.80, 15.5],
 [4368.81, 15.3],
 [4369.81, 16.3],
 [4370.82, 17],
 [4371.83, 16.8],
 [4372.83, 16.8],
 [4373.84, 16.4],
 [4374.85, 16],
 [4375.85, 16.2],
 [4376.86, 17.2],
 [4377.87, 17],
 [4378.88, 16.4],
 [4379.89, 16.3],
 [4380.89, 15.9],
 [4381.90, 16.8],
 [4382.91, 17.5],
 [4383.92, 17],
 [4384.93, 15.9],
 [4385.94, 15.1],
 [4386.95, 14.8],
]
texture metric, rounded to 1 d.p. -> -7.5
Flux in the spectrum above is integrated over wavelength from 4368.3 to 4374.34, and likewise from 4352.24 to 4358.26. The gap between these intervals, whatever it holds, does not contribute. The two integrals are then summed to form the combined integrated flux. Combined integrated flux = 194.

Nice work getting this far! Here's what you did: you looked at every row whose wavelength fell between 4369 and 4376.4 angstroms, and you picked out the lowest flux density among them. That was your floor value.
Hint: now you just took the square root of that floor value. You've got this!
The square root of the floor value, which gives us 4.00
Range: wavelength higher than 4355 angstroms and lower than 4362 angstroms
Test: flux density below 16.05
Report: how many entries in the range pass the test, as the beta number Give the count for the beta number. 5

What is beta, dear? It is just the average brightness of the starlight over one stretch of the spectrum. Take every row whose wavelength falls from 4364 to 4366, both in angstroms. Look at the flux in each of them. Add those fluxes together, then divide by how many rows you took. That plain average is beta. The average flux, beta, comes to 15.9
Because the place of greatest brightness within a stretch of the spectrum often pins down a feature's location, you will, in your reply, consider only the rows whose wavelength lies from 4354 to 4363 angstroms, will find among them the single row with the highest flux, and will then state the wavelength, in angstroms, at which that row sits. 4358.76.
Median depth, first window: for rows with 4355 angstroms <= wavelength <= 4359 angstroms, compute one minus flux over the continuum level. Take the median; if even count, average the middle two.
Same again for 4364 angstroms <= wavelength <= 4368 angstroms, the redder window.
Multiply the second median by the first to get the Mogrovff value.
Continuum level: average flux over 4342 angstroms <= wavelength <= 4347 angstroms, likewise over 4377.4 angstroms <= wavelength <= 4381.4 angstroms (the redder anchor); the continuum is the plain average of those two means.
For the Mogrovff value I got 0.0010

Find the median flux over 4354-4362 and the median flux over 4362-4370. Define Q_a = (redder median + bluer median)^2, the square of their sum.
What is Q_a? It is 977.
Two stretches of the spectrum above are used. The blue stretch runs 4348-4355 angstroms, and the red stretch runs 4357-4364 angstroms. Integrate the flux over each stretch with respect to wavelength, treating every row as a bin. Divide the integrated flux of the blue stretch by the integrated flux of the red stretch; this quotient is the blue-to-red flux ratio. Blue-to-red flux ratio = 0.98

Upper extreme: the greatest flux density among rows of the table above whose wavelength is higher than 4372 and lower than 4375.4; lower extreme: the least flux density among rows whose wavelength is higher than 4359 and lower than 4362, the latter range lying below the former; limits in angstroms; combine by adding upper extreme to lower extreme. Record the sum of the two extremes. 31.9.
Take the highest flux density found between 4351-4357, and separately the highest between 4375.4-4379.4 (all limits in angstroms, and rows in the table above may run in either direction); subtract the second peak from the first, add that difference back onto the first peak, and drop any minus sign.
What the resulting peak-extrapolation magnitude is 16.2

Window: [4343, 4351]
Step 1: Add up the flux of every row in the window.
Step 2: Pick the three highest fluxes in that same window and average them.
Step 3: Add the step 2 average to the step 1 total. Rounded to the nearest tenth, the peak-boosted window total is 140.7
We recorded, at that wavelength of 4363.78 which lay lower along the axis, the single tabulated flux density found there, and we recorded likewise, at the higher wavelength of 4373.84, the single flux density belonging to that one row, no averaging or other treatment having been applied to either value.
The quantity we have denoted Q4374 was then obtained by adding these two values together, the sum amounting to 32.4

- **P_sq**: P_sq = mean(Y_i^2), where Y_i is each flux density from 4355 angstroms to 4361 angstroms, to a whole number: 255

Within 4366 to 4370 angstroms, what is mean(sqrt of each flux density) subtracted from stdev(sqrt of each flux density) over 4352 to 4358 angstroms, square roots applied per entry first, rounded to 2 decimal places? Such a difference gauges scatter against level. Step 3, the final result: -3.89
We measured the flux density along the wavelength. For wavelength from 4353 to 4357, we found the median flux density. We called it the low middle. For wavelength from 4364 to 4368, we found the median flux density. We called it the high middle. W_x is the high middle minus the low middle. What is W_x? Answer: 0.25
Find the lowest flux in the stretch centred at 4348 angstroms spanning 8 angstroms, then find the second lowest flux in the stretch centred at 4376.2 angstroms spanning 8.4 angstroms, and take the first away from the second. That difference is 1.60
